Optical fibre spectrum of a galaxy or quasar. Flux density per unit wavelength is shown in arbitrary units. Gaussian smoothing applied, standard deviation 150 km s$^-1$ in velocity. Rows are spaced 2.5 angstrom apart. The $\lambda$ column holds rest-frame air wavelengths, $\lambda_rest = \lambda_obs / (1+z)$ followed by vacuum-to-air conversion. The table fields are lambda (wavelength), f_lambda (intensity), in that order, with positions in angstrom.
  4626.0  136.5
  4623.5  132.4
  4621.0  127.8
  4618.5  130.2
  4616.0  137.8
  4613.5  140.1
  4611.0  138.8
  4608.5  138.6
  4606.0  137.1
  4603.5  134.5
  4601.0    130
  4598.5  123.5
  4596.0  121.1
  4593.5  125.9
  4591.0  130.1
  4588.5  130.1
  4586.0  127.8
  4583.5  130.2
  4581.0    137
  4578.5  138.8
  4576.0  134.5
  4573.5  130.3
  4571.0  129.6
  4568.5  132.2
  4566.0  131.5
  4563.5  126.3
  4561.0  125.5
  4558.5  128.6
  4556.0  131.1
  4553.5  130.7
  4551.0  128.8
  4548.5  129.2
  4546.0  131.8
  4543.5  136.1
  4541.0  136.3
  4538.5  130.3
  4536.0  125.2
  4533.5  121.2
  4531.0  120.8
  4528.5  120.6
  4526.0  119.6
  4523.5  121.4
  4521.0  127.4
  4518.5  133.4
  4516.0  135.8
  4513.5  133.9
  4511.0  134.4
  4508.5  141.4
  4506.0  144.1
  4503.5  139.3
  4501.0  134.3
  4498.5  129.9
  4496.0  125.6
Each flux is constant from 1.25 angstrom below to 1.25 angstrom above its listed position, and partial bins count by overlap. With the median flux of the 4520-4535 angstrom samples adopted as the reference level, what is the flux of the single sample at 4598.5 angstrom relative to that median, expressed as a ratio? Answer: 1.02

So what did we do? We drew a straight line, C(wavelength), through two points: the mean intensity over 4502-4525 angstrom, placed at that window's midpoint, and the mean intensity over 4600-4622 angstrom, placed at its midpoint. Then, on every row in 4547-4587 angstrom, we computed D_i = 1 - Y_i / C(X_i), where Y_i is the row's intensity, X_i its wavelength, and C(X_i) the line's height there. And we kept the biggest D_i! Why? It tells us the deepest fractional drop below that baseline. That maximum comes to 0.069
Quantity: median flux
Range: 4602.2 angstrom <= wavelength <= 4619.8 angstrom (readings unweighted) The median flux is 138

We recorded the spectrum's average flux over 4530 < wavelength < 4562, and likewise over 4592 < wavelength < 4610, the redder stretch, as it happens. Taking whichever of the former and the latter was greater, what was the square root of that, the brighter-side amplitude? 11.4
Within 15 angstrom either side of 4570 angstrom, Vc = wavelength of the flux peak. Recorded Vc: 4578.5 angstrom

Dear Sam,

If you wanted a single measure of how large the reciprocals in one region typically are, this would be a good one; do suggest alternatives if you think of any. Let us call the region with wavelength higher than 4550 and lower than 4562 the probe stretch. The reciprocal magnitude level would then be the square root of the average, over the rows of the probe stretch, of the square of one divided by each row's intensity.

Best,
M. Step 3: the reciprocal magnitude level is 0.0078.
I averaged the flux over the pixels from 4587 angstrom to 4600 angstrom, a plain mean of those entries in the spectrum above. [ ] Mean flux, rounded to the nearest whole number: 126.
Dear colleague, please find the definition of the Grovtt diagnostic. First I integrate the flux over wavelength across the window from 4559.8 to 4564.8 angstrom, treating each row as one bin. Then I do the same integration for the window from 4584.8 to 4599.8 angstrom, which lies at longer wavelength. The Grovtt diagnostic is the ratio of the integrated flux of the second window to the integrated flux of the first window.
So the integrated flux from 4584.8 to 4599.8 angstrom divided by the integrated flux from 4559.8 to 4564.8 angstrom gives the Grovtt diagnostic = 3.0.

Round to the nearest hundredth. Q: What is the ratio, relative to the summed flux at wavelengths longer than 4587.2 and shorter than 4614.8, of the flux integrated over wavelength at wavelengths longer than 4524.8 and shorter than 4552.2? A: 2.41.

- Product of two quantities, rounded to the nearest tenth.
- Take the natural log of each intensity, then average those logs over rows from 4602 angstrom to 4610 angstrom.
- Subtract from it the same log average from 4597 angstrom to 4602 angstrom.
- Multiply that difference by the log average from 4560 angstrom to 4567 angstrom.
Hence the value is 0.4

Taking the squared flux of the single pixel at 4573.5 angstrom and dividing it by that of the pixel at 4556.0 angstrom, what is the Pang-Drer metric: 0.99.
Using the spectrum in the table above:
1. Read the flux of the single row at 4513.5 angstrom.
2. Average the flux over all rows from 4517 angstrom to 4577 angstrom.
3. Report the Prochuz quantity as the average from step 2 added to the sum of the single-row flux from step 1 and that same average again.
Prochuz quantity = 391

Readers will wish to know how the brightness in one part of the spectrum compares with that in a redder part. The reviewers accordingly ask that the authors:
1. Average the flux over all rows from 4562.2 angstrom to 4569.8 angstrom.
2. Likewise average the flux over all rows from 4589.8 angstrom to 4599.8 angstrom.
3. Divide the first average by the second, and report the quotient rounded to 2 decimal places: 1.04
